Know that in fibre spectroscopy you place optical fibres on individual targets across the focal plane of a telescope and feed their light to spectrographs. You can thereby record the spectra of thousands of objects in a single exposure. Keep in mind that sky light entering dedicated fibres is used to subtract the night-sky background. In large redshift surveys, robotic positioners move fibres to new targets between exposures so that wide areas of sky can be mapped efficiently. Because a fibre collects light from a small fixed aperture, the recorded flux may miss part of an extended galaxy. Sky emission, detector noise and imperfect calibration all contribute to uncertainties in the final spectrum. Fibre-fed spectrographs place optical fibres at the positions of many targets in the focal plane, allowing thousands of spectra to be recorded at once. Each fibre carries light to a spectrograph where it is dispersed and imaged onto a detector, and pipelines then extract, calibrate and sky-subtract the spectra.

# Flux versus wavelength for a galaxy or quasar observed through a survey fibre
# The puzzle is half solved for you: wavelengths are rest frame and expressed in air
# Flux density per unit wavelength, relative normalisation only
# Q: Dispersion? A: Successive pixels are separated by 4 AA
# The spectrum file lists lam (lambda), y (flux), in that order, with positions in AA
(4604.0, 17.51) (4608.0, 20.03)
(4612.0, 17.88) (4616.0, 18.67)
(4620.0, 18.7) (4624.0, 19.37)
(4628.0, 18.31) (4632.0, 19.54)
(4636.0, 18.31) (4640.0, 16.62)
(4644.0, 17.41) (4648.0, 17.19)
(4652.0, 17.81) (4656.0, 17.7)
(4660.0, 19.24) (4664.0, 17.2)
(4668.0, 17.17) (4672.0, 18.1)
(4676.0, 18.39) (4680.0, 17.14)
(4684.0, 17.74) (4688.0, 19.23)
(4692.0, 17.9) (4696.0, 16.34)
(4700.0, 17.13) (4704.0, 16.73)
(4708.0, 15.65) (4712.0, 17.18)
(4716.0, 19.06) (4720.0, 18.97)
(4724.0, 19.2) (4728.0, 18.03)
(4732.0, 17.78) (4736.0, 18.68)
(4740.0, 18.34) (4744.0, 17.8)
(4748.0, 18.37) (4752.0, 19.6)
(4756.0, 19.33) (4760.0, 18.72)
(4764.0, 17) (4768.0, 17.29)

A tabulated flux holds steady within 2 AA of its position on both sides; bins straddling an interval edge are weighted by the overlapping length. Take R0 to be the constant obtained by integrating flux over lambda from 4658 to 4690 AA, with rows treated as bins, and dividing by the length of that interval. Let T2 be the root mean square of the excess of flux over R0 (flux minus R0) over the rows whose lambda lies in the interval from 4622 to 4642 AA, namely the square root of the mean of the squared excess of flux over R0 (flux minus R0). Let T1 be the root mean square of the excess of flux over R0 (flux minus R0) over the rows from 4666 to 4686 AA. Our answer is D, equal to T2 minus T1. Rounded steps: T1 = 0.59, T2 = 1.1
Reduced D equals 0.5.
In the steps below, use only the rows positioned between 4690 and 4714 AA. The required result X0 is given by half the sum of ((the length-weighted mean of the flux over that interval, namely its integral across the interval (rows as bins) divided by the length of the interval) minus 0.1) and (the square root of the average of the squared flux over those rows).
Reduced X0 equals 16.8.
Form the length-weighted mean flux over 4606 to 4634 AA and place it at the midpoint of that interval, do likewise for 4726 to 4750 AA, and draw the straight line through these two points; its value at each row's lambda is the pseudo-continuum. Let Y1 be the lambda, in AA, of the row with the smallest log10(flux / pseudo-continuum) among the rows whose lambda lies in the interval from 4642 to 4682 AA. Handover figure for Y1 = 4648.0 AA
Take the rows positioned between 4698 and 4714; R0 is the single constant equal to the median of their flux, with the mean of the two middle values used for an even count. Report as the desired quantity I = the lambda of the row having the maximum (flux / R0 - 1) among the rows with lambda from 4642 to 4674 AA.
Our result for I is 4660.0 AA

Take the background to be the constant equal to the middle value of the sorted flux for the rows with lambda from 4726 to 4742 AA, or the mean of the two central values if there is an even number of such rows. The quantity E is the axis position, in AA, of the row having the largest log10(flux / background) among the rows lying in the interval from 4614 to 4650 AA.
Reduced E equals 4632.0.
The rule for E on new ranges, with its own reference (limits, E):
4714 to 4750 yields 4724.0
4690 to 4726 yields 4724.0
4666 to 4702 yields 4688.0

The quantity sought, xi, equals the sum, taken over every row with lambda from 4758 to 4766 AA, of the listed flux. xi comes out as 36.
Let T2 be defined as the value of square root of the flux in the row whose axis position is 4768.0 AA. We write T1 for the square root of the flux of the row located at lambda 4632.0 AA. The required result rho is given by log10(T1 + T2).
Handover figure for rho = 0.933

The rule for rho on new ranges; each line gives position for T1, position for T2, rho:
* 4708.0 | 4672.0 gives 0.914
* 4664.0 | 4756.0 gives 0.932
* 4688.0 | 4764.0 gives 0.930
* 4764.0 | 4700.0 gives 0.917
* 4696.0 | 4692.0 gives 0.918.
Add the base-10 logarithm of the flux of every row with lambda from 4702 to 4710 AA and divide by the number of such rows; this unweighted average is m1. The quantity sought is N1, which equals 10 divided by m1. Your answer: 8.27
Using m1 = 1.21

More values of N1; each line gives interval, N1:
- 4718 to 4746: 7.91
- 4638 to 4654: 8.09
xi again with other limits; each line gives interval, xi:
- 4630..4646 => 72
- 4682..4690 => 37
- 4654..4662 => 37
